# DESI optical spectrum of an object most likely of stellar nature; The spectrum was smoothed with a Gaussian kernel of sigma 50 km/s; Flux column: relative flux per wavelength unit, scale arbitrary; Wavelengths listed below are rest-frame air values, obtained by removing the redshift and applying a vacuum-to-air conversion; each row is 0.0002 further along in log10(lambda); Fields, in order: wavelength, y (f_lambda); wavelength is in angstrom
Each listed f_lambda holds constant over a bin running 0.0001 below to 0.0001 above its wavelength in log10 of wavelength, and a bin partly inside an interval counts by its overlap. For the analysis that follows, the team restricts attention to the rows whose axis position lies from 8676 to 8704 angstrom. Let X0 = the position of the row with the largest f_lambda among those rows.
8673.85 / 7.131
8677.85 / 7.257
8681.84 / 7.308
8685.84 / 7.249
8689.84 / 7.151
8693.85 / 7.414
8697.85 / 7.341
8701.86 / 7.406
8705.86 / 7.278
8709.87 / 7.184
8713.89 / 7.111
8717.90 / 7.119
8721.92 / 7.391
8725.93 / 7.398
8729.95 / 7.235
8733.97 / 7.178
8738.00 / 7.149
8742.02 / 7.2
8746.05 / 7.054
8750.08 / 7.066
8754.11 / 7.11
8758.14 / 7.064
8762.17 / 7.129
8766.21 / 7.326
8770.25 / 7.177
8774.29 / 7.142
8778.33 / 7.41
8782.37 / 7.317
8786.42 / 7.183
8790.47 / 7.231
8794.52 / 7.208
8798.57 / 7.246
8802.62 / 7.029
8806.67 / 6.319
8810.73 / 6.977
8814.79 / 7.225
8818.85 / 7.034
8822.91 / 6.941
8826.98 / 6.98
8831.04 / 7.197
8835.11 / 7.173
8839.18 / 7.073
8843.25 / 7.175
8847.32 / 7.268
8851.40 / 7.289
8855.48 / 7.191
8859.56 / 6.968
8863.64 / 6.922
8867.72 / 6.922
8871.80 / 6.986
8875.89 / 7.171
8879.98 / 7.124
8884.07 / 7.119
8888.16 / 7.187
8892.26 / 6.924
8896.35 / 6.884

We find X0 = 8693.85 angstrom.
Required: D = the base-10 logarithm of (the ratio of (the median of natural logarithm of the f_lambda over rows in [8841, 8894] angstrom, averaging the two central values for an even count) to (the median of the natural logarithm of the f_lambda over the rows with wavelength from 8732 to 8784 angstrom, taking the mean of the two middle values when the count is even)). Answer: -0.0008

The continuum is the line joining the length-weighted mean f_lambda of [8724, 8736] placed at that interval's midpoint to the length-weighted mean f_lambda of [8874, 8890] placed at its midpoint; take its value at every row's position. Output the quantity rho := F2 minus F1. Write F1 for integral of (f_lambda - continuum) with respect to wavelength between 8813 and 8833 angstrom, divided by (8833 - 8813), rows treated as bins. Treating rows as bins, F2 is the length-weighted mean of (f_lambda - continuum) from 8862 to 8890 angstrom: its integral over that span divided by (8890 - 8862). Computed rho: 0.03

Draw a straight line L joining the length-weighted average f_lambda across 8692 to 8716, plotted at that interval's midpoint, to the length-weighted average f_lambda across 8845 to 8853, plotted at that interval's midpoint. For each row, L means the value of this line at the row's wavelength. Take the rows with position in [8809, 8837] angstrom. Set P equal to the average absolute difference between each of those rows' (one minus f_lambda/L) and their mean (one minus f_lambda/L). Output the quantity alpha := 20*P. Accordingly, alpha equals 0.29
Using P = 0.015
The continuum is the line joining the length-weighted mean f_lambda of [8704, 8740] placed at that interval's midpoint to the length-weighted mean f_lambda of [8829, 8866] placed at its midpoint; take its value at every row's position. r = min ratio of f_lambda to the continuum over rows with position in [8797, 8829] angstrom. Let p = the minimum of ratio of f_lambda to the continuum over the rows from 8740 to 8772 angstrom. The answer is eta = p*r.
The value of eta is 0.863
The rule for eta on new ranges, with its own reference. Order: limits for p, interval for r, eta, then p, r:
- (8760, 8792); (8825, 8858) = 0.967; 0.990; 0.976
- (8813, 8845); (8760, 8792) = 0.961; 0.970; 0.990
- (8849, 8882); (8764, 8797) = 0.965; 0.971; 0.993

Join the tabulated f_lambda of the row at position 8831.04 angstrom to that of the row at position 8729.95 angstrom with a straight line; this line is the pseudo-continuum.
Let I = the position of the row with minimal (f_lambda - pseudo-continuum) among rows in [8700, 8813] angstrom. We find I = 8806.67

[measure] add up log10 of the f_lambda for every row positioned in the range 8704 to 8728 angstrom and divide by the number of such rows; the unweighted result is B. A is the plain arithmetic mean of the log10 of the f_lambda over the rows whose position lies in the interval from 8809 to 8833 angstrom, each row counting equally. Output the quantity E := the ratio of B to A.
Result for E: 1.01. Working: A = 0.849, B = 0.8601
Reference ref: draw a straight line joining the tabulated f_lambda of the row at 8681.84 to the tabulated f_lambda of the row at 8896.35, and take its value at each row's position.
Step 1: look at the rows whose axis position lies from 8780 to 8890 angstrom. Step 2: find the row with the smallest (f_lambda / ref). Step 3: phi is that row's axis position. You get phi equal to 8806.67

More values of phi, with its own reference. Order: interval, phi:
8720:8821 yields 8806.67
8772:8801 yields 8774.29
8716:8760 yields 8746.05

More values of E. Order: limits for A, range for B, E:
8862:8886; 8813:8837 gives 1.00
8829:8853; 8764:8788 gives 1.00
